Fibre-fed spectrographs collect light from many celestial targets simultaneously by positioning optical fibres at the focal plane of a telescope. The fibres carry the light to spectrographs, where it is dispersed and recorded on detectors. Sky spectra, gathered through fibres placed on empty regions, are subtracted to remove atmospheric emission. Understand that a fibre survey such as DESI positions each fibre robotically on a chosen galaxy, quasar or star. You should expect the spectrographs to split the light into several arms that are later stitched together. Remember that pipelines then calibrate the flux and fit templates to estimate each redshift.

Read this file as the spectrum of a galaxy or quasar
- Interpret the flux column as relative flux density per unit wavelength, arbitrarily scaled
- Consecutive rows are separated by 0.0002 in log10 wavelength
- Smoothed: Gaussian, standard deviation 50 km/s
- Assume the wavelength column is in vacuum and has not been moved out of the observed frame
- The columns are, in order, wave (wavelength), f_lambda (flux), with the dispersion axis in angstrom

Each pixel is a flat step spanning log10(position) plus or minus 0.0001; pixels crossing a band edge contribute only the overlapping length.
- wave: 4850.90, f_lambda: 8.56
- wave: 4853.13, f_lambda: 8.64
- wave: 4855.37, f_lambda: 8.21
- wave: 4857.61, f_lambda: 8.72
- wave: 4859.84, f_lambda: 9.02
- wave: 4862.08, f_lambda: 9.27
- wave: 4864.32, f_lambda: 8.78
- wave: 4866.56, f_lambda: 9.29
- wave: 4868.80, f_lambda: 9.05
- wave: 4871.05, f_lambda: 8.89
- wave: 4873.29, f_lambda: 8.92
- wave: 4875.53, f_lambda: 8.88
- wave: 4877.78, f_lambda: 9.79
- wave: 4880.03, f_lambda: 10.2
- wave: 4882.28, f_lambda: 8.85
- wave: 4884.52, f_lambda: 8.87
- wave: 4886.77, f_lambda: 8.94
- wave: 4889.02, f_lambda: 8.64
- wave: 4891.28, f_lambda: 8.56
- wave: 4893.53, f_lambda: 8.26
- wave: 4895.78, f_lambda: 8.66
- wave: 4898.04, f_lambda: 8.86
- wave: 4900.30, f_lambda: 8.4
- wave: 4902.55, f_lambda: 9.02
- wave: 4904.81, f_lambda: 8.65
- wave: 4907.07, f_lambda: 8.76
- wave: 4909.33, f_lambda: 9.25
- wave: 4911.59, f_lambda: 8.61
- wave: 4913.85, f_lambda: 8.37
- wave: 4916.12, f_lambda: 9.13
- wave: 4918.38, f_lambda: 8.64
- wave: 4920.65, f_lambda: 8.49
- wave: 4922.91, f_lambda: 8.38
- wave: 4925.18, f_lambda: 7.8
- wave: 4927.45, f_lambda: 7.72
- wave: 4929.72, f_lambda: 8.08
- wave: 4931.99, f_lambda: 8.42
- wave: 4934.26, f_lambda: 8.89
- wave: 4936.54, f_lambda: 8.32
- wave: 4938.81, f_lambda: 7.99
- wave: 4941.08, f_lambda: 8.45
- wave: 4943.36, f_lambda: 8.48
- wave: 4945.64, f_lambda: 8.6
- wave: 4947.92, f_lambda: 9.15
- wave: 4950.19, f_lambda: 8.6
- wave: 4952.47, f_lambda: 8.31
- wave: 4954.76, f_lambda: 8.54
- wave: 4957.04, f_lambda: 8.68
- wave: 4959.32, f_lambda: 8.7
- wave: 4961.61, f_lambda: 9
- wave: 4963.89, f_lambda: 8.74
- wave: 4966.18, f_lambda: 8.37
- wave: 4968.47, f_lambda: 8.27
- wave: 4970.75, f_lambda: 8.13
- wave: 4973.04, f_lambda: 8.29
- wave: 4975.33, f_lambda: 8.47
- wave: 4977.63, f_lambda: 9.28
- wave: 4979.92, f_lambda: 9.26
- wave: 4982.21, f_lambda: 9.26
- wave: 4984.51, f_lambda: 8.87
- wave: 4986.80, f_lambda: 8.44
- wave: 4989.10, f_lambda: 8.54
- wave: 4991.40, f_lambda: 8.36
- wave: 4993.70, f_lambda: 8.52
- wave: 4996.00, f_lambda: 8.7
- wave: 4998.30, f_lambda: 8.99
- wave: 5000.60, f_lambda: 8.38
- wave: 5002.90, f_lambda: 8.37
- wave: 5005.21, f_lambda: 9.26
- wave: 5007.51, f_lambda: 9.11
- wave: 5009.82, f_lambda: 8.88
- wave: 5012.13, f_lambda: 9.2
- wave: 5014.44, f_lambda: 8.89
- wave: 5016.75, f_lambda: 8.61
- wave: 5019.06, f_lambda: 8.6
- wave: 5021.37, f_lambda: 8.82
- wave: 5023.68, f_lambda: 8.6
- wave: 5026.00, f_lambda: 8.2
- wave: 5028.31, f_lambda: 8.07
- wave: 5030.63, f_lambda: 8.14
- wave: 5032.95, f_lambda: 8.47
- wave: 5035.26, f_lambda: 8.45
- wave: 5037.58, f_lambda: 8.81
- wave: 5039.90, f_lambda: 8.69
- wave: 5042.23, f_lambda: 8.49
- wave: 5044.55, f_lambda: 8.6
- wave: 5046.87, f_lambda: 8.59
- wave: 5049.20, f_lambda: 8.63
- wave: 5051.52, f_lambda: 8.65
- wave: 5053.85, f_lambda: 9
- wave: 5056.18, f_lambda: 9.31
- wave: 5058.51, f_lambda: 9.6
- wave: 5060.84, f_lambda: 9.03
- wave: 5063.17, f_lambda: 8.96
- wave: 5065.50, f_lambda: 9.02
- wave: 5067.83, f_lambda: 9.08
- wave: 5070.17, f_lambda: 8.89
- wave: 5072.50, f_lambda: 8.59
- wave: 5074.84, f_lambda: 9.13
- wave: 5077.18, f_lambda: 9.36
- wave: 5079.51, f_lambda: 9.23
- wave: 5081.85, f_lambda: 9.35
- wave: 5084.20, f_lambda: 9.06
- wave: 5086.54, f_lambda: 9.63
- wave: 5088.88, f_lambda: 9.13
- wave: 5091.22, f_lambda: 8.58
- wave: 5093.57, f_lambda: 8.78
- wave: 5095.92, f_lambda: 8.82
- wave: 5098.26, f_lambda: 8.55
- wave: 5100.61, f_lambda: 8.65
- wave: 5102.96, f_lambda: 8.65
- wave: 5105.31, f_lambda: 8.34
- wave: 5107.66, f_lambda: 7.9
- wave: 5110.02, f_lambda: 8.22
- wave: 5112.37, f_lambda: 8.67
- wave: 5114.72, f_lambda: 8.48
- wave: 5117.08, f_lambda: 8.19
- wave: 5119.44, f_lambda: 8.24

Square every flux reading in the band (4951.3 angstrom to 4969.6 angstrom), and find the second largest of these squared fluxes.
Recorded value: 76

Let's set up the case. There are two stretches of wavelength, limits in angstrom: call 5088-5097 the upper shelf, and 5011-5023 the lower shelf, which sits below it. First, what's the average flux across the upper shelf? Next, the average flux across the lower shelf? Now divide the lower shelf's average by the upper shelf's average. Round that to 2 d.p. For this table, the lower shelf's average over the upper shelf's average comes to 1.00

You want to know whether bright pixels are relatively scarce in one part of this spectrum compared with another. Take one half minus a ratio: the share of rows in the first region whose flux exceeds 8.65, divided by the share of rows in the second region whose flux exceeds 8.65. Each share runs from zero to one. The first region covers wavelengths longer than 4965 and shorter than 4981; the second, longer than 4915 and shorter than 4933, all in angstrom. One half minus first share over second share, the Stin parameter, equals -1.8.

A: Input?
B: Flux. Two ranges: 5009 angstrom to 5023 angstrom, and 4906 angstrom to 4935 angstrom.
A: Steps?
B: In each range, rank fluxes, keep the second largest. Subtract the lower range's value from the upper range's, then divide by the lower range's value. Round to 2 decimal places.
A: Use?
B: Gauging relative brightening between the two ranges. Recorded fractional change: -0.03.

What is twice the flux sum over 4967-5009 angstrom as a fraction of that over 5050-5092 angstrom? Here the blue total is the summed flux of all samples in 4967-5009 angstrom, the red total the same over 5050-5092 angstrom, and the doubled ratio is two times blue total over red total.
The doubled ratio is 1.91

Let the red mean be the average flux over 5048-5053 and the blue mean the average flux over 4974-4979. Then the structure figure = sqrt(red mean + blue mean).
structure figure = 4.19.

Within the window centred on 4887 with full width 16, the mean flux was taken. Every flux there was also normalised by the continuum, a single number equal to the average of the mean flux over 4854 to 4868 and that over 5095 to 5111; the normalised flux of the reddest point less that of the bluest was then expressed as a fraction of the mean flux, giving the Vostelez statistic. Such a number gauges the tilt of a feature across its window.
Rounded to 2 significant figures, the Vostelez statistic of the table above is -0.025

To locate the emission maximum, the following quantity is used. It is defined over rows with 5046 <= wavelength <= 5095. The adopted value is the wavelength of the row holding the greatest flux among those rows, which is 5086.54 angstrom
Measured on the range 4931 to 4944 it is 4934.26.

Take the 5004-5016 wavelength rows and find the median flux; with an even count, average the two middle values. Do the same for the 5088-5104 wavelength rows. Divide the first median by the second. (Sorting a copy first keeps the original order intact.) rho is 1.05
